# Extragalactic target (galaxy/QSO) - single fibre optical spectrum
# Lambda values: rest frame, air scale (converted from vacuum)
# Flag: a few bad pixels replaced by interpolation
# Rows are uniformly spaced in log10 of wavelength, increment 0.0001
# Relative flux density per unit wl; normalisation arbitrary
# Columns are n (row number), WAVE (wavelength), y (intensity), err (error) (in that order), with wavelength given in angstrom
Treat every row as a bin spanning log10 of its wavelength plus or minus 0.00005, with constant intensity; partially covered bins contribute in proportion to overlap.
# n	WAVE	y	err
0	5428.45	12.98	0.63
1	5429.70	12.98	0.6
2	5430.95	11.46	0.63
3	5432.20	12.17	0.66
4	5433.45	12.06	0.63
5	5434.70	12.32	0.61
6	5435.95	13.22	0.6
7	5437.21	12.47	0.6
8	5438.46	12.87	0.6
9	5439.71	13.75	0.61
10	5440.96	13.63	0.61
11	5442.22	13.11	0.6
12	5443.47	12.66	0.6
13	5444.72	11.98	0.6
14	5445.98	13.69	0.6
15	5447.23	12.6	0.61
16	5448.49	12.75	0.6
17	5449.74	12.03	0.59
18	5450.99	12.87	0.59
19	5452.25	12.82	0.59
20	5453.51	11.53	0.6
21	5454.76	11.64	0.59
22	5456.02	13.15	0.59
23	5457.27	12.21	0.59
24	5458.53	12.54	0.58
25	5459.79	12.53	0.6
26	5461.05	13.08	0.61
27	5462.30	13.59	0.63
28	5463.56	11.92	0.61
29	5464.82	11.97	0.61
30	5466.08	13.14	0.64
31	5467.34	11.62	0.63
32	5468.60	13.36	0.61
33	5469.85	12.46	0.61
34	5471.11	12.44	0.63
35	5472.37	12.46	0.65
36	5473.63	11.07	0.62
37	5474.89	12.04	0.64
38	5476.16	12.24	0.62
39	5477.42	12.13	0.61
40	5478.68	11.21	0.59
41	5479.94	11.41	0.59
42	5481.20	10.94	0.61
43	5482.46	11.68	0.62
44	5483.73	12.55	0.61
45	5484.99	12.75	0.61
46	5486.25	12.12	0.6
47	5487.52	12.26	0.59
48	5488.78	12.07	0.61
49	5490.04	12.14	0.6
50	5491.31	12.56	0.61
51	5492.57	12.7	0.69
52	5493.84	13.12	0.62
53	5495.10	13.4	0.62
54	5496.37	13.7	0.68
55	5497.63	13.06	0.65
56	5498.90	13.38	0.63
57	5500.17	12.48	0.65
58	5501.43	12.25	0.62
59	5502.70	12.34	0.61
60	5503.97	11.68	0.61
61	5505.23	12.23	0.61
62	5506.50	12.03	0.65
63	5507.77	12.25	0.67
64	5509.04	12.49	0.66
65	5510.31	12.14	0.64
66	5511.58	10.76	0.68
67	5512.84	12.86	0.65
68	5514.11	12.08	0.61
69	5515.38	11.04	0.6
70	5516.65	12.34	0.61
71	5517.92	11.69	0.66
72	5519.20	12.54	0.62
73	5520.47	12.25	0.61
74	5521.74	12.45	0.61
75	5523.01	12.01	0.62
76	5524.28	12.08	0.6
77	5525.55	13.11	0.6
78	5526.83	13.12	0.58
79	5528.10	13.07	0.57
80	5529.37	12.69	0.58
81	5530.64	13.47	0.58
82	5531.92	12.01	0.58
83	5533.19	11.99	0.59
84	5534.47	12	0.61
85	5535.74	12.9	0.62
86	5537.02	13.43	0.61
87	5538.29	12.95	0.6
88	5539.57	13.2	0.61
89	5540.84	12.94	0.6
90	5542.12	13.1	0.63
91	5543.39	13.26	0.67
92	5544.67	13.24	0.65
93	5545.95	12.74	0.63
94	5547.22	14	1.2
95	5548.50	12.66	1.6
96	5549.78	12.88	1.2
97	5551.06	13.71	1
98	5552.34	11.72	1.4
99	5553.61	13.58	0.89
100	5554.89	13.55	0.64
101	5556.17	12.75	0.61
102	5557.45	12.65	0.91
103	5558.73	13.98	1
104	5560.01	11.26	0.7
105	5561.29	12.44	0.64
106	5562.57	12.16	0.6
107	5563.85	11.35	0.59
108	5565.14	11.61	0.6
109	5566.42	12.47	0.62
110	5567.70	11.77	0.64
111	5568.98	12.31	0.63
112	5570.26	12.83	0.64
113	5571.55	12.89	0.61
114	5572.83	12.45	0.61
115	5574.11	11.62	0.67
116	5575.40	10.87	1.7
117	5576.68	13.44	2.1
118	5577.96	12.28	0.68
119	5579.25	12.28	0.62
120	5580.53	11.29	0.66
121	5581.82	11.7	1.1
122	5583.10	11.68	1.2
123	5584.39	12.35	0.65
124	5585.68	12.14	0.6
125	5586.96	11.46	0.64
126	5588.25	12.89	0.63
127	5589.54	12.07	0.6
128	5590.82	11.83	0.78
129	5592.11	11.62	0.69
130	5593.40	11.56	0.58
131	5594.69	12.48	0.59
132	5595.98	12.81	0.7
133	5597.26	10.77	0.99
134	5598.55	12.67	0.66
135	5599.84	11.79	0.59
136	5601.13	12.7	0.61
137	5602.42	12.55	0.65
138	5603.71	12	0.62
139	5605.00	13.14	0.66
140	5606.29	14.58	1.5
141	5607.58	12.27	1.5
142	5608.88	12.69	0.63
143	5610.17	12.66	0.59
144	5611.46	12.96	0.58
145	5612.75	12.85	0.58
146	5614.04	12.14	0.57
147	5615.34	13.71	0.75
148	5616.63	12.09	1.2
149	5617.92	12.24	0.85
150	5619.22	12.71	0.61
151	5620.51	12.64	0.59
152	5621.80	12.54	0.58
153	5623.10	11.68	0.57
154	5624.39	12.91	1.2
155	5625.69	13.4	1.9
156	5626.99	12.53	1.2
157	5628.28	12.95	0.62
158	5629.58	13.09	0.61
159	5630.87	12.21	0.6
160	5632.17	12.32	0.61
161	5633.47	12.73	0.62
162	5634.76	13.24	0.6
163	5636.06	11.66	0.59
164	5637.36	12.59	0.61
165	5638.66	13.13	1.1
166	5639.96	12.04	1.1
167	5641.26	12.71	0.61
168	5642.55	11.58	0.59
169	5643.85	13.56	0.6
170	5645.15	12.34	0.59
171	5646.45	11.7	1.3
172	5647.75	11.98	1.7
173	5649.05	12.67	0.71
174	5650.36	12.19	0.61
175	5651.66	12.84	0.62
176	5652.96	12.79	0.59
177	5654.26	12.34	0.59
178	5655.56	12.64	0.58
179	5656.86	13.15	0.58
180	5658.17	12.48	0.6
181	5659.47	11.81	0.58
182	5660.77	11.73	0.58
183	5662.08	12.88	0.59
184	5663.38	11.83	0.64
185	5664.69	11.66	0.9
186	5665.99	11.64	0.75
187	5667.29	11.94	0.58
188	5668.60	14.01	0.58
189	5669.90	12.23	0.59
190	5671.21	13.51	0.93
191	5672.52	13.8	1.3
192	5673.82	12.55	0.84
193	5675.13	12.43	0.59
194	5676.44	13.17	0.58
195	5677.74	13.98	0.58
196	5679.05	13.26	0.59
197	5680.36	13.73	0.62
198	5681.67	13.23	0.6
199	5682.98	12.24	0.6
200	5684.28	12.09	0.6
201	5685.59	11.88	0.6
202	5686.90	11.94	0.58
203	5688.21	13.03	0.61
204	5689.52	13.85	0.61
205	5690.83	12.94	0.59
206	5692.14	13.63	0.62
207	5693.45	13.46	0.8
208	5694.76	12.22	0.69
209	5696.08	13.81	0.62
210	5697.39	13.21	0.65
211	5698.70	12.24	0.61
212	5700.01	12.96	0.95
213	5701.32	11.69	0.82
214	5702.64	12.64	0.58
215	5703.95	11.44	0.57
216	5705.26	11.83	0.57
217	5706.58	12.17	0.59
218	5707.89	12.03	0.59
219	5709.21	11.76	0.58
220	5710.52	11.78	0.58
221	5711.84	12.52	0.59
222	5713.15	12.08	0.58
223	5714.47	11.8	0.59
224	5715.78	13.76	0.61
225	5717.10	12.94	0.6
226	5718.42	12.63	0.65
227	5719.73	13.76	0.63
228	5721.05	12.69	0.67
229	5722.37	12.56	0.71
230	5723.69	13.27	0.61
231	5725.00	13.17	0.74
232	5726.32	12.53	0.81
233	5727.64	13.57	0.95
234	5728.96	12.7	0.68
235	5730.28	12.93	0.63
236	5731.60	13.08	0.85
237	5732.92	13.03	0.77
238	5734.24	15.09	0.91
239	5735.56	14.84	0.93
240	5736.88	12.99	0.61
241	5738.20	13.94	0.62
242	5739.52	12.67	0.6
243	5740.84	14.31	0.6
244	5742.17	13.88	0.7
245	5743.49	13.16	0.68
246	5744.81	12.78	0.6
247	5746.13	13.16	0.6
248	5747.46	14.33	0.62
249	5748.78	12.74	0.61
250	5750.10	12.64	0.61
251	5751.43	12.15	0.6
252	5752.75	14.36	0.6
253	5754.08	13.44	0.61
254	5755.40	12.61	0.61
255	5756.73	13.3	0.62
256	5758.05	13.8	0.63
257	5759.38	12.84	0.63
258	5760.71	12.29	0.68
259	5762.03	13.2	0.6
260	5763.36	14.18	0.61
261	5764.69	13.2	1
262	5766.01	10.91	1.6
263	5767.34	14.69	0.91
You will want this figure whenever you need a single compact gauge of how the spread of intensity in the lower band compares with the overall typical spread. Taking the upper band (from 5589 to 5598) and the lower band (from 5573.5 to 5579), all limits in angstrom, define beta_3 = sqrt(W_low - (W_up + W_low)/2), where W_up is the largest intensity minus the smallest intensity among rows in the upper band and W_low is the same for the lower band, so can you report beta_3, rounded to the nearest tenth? 0.5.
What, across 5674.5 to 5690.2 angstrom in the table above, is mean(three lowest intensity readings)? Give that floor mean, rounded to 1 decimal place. 12.0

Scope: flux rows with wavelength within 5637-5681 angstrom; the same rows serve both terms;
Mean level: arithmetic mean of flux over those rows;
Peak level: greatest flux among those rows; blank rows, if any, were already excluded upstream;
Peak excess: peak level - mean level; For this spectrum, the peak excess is 1.40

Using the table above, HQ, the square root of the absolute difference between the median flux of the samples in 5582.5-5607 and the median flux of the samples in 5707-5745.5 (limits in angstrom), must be 0.89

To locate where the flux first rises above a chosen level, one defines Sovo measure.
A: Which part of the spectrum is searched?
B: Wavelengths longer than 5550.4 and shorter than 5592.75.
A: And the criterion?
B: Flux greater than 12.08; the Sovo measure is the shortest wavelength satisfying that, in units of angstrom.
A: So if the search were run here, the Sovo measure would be 5551.06 angstrom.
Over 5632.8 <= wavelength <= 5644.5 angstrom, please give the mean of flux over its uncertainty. 18.8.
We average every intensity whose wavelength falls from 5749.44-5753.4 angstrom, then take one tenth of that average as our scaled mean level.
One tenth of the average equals 1.30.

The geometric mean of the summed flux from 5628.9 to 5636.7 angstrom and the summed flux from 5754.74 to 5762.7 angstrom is 76.6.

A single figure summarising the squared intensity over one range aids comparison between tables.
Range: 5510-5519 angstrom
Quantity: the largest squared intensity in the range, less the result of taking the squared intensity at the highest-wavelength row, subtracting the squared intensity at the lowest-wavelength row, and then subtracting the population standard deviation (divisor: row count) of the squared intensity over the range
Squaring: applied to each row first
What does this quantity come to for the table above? 192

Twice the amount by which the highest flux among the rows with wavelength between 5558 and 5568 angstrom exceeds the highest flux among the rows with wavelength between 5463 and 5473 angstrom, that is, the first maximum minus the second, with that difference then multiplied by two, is 1.24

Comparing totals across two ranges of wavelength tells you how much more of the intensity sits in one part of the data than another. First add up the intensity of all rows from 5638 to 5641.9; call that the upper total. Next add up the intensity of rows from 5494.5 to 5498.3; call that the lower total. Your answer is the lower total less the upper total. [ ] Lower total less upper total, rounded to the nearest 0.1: 2.3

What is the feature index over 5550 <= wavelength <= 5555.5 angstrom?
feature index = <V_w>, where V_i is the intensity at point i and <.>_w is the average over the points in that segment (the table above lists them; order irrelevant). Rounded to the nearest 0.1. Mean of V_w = 13.1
